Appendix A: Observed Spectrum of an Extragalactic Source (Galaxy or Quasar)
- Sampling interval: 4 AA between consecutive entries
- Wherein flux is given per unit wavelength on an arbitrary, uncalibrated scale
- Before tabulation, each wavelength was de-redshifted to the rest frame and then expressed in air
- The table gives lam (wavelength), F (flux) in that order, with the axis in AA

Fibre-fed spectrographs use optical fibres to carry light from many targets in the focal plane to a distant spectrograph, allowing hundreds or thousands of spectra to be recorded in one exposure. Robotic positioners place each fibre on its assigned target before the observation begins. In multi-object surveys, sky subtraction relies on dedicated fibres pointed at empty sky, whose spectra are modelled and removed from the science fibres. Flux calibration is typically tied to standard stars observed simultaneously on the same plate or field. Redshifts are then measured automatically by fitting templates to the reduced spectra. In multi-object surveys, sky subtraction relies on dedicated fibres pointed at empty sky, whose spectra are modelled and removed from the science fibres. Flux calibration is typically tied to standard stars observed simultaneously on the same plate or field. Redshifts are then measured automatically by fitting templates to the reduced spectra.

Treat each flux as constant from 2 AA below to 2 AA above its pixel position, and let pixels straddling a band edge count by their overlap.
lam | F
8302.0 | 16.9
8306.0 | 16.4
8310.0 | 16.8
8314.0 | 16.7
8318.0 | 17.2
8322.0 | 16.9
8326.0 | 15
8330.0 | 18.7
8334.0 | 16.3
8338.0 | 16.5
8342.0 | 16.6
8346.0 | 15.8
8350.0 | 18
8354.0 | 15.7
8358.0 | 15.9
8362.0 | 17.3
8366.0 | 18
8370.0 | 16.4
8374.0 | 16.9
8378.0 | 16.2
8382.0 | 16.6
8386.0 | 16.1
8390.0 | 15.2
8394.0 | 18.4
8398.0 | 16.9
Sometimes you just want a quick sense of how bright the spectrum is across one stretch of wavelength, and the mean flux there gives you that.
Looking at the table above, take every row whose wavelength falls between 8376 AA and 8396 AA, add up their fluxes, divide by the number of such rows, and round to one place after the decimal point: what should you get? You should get 16.5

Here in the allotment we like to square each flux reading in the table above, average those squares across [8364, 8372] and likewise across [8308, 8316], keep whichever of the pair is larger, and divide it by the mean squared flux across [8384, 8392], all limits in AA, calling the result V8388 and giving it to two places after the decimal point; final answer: 1.21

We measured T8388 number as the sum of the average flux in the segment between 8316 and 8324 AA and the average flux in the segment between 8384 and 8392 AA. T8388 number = 32.7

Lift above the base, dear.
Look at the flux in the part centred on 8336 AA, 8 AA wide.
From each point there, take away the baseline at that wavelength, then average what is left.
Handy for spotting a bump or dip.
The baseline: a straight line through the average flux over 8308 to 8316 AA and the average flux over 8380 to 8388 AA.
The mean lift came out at -0.22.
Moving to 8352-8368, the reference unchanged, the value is 0.24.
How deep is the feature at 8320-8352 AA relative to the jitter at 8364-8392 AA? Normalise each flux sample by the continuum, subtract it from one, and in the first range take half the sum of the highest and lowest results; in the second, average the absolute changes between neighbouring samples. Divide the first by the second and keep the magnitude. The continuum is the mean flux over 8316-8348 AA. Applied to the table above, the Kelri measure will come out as 0.29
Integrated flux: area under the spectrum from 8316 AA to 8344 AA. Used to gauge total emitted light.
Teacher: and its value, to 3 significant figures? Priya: 469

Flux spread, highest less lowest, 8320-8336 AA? 3.7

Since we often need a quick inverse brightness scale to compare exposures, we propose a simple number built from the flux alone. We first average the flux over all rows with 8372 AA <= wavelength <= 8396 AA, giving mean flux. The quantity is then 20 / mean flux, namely 1.207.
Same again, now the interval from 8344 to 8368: 1.192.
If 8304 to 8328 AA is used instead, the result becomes 1.212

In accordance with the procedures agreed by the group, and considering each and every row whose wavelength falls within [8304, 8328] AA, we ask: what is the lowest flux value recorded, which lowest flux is 15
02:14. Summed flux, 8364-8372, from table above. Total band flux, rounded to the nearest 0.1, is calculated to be 34.4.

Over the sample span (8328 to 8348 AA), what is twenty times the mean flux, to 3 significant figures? 336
